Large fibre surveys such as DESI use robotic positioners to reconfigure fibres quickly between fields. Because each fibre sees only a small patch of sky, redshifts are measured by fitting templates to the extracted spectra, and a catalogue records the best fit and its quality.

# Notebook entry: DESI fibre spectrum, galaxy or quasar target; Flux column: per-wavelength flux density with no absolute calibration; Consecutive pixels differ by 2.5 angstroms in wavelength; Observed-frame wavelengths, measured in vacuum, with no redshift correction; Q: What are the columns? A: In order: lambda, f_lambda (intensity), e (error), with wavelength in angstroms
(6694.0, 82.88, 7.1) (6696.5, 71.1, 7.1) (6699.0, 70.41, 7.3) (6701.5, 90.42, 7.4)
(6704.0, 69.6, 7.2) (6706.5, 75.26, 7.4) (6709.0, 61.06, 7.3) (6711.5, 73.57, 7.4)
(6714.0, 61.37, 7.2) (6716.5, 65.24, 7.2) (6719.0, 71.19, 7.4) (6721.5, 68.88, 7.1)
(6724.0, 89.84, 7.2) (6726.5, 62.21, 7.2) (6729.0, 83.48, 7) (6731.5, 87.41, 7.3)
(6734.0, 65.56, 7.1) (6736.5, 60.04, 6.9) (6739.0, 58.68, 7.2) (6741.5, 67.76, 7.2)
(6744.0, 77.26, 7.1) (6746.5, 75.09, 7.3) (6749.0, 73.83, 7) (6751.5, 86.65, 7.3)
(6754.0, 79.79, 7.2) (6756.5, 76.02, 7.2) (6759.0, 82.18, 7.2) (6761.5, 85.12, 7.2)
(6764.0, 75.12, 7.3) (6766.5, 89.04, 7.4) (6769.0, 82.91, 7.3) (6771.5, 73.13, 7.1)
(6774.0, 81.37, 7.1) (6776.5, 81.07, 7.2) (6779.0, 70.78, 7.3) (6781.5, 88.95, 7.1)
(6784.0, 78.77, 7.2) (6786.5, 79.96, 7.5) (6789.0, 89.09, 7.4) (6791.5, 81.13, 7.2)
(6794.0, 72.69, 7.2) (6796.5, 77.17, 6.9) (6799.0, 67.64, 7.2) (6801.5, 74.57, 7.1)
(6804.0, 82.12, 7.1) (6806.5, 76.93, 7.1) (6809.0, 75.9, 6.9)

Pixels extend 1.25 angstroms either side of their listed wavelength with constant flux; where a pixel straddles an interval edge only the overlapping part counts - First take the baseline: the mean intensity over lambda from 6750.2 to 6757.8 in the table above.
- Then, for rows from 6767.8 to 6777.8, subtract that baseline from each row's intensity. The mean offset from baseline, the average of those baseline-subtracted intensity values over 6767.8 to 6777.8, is -1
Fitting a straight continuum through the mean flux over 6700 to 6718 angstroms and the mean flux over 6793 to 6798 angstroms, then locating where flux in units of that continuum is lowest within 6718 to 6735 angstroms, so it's 6726.5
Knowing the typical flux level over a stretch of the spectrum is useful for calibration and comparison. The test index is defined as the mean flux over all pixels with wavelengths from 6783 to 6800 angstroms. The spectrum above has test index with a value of 78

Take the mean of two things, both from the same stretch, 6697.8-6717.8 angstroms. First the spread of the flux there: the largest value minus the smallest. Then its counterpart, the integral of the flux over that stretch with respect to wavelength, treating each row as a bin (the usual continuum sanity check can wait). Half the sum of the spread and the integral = 723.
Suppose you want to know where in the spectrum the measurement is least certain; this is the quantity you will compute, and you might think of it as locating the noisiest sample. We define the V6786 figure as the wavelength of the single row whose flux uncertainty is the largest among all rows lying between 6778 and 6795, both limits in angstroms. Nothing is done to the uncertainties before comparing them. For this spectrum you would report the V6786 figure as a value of 6786.5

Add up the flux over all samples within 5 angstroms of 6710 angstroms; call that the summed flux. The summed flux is 271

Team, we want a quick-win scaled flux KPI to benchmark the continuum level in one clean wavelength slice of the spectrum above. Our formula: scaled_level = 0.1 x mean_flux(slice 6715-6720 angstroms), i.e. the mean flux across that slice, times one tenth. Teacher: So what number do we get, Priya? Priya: 6.8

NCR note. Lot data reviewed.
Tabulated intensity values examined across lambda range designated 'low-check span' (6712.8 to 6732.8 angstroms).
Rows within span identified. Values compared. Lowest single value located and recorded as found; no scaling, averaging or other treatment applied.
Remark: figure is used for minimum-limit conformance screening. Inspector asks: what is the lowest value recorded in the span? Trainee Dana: 61.37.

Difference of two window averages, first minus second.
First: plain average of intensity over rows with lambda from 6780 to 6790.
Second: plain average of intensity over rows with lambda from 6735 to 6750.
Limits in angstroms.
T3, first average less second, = 15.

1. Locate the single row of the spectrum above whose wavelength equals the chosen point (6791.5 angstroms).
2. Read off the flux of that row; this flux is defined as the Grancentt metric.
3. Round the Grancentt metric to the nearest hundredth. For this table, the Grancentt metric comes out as 81.13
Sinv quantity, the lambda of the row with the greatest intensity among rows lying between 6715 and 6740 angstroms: 6724.0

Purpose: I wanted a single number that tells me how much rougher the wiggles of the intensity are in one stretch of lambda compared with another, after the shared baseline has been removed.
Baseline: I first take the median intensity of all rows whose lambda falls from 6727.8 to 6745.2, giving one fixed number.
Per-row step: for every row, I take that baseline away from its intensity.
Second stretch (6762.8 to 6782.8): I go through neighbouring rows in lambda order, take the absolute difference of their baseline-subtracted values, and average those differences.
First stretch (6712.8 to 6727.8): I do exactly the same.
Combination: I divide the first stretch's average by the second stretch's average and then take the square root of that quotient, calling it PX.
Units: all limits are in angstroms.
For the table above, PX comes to 1.1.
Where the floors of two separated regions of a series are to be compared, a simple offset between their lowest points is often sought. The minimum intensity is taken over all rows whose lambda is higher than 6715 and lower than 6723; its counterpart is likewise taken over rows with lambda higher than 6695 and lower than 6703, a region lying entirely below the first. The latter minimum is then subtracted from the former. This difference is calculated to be -5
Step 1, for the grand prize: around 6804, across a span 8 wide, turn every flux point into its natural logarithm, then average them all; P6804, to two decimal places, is 4.35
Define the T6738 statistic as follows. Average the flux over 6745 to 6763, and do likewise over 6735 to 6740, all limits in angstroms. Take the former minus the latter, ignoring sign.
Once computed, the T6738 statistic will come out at 20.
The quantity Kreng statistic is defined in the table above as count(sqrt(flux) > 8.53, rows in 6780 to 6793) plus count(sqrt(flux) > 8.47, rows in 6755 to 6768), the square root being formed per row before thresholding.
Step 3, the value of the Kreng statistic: 10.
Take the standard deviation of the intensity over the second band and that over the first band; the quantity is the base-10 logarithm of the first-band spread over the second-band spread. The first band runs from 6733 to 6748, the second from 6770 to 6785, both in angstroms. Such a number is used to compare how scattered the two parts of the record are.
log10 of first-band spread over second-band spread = 0.1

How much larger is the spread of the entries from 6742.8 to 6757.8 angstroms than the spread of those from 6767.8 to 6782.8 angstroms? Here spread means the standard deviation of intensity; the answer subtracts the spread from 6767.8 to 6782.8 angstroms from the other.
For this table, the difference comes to -2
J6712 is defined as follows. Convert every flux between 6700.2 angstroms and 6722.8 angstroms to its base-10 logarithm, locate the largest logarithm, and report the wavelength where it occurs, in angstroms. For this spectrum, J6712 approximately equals 6701.5 angstroms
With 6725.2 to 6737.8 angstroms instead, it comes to 6731.5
